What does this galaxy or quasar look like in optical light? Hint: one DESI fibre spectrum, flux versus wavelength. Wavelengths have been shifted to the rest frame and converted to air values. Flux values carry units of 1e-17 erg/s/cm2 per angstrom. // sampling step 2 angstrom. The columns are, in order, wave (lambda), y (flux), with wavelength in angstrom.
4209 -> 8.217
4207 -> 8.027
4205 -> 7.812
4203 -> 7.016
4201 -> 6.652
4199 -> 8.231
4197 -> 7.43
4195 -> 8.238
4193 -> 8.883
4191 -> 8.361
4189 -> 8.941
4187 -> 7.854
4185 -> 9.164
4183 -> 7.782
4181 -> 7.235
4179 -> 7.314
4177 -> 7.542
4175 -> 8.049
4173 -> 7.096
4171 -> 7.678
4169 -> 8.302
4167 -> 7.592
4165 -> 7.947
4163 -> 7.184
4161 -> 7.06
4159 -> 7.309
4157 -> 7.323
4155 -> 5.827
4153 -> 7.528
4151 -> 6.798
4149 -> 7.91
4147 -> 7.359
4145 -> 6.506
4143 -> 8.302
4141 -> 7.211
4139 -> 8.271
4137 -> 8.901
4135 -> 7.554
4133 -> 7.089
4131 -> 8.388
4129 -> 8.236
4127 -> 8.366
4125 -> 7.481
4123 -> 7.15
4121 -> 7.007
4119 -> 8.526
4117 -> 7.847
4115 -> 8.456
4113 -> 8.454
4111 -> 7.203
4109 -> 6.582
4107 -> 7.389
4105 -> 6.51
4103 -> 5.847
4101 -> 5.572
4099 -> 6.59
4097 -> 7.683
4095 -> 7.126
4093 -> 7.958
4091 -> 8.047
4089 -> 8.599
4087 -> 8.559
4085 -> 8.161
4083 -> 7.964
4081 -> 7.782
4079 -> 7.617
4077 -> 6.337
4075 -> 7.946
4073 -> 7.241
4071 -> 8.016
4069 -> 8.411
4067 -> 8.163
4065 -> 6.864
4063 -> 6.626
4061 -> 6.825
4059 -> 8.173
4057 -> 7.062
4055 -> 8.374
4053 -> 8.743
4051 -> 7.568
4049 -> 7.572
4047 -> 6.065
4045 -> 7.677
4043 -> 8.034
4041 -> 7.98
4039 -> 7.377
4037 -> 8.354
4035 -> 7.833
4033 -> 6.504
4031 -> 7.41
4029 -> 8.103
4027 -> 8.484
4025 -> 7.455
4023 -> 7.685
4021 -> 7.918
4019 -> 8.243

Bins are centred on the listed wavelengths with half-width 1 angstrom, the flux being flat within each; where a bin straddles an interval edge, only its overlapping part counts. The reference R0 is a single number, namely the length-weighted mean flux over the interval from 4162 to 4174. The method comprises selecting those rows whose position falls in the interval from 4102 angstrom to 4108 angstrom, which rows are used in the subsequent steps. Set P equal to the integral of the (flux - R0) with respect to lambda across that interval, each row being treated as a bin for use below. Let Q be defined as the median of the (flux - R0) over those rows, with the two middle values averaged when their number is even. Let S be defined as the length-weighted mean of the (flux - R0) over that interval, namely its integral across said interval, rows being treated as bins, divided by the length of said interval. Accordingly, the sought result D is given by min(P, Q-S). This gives -6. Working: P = -6.3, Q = -1.1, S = -1.1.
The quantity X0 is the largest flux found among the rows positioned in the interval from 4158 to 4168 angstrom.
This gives 7.947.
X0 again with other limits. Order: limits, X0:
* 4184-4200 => 9.164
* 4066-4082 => 8.411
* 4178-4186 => 9.164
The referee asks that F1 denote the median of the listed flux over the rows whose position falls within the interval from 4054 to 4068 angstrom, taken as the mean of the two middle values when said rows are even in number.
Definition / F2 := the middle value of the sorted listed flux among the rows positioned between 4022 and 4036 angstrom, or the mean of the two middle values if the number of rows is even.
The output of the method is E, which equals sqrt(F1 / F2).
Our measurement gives 0.96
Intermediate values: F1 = 7.1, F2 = 7.7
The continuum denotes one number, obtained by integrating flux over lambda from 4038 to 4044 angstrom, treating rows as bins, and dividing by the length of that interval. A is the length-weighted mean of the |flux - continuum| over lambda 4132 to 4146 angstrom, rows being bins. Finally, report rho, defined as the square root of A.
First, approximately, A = 0.70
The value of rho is 0.84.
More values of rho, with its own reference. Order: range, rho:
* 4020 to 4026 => 0.44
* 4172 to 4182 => 0.67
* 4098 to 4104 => 1.34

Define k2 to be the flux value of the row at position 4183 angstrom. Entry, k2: 7.782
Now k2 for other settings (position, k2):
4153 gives 7.528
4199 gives 8.231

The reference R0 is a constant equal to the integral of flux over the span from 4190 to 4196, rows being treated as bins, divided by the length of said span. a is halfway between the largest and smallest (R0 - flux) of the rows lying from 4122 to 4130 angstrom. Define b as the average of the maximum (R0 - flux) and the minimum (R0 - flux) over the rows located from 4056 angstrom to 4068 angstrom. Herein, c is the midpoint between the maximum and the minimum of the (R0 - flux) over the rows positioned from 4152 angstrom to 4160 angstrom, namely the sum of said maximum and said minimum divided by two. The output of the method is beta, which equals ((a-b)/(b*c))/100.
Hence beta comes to -0.002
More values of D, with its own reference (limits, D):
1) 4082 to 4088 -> 0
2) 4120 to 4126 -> -3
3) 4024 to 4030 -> 0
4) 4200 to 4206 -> -3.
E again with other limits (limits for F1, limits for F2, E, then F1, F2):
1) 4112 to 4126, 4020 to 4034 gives 1.01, 7.8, 7.7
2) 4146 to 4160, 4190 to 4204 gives 0.94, 7.3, 8.2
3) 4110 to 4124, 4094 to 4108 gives 1.09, 7.8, 6.6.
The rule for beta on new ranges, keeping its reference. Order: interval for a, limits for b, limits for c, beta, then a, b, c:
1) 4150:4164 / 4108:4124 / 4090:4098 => 0.010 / 1.8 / 0.9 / 0.91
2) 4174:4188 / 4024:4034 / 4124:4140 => -0.014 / 0.3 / 1.0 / 0.50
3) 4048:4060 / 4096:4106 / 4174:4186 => -0.023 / 0.6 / 1.9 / 0.29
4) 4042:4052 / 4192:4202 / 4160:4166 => 0.010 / 1.4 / 0.7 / 0.99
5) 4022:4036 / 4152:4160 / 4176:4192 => -0.015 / 1.0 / 1.8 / 0.29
